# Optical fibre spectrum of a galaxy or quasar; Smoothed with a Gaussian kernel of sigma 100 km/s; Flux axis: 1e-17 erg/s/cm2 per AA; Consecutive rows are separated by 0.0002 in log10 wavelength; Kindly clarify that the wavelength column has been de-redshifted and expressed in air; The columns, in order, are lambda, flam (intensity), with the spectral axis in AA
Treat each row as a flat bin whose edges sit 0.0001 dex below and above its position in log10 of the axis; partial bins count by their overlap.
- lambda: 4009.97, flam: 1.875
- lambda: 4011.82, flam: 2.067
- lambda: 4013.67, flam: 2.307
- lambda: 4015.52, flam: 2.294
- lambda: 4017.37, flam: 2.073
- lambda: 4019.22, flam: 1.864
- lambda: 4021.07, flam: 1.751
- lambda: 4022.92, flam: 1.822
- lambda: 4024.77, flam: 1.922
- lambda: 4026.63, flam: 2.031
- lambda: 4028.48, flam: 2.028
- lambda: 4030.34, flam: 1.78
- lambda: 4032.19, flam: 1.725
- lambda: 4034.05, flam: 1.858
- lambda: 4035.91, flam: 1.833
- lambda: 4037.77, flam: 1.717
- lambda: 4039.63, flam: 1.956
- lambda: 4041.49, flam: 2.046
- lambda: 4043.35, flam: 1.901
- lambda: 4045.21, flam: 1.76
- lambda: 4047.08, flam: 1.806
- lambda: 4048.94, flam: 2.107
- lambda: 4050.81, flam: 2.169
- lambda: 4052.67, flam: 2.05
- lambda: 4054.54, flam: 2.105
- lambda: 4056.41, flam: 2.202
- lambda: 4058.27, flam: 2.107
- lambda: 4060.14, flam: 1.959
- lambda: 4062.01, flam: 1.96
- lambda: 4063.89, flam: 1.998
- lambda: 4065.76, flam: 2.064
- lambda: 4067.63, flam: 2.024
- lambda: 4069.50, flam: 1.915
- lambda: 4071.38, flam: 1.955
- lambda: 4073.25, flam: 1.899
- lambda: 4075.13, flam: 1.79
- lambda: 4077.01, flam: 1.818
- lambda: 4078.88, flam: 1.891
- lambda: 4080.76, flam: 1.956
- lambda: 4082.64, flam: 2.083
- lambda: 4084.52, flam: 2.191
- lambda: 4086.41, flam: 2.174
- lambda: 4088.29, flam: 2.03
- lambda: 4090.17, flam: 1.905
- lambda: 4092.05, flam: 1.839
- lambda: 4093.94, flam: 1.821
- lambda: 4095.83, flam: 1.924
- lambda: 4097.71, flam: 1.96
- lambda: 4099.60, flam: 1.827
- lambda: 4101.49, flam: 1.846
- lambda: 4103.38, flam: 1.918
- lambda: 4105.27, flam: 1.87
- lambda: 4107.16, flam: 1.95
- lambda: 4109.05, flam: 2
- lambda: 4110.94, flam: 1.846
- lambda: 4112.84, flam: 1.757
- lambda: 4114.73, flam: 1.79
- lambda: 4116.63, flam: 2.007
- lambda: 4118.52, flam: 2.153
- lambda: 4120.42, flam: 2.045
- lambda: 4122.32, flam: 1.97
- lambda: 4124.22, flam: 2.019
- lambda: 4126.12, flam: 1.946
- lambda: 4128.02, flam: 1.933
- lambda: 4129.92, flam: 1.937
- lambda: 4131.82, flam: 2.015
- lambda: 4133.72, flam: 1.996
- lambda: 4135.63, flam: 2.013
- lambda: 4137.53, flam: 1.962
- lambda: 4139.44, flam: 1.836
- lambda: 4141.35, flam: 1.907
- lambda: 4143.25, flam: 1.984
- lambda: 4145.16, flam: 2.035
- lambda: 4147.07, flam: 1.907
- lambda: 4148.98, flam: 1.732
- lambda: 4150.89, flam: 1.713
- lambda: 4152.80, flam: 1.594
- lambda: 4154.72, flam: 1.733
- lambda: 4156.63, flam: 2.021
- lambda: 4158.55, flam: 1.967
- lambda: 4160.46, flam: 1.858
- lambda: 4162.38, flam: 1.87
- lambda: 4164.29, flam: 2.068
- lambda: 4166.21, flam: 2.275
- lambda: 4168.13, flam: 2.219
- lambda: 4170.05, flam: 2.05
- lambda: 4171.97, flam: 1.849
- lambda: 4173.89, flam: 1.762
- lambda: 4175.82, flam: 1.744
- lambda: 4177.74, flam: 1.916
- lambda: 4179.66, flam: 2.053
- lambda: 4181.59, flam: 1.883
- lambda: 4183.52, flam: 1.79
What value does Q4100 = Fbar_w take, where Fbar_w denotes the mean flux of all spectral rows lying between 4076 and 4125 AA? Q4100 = 1.95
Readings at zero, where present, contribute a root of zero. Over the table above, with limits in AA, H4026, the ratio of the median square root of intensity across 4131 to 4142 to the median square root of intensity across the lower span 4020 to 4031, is 1.03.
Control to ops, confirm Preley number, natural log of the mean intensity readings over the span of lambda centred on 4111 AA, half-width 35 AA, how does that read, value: 0.668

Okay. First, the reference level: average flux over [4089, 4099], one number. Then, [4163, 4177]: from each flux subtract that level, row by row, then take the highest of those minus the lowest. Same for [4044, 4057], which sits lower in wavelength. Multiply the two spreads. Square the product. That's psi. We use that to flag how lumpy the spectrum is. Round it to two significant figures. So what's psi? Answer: 0.055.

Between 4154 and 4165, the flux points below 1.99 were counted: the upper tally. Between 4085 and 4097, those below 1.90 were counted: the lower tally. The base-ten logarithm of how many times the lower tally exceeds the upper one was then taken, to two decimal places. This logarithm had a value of -0.30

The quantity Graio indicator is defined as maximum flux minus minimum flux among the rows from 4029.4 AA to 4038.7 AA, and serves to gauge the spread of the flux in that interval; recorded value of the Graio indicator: 0.14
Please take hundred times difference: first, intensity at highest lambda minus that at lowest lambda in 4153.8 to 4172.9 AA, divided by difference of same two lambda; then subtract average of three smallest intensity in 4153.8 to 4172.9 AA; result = -181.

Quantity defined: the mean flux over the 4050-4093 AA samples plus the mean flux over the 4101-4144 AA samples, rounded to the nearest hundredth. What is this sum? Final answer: 3.95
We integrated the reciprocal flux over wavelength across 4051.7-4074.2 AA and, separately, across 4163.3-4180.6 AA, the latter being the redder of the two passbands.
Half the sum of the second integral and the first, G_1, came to 10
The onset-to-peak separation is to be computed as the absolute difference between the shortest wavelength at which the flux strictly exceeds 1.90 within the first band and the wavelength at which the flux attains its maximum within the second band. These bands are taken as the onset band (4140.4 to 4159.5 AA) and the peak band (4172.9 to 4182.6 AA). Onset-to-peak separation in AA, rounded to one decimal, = 38.3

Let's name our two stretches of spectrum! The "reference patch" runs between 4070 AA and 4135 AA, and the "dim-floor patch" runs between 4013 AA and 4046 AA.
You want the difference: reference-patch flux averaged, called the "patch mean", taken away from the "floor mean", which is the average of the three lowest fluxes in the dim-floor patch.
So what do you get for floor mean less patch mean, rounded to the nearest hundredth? -0.21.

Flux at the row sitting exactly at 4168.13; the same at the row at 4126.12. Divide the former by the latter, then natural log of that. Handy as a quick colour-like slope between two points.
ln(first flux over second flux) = 0.13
